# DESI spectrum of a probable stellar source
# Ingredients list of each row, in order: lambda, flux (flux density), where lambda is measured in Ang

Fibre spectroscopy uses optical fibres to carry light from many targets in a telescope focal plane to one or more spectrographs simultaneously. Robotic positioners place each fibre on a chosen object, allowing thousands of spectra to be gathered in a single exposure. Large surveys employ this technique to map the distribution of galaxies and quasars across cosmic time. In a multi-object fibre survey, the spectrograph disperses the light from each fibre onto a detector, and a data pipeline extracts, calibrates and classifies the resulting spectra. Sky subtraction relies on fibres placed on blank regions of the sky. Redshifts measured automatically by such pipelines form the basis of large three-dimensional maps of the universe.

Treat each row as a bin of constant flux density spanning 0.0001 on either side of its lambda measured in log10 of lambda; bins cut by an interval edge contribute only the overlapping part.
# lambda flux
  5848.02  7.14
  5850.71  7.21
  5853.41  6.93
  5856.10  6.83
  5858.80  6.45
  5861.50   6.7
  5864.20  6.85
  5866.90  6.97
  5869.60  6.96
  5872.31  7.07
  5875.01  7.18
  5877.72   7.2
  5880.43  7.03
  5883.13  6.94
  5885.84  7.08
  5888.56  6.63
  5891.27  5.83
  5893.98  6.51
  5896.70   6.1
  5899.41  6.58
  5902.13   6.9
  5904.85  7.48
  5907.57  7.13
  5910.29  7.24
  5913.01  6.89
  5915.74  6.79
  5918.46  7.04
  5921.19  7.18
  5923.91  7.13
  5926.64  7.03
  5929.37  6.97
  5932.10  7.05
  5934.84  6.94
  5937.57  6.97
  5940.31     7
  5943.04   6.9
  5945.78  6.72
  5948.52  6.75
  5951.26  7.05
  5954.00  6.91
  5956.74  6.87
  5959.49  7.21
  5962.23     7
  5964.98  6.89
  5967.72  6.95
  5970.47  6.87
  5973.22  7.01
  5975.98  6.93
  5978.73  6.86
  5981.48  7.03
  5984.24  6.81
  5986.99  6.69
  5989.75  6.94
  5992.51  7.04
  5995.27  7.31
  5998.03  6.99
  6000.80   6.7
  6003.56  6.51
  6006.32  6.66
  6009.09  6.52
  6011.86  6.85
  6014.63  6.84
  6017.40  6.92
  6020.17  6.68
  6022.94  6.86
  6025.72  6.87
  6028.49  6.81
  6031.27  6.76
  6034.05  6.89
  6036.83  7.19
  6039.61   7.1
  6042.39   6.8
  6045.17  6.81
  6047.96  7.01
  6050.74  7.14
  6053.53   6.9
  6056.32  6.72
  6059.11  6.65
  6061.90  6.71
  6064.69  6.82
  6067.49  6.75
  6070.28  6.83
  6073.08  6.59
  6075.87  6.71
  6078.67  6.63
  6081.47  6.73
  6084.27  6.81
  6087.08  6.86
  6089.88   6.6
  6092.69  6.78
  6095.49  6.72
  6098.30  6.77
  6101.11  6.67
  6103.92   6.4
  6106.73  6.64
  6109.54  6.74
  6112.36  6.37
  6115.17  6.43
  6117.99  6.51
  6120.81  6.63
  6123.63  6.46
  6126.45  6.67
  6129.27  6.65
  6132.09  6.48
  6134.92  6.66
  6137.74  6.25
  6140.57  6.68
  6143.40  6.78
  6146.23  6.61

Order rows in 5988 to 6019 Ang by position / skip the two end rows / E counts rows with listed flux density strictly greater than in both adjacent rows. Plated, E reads 3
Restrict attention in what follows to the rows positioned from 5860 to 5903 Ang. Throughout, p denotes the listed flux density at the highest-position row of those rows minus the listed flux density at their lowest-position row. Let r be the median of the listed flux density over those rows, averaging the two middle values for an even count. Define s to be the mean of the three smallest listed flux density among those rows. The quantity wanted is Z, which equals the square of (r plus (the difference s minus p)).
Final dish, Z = 166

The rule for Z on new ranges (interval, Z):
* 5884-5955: 176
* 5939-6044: 186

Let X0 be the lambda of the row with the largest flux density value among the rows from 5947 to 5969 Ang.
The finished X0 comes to 5959.49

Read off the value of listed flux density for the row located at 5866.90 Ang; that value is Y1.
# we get 6.97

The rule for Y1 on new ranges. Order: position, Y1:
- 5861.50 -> 6.7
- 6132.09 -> 6.48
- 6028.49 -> 6.81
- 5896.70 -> 6.1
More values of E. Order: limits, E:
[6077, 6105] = 3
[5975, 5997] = 1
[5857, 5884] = 2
